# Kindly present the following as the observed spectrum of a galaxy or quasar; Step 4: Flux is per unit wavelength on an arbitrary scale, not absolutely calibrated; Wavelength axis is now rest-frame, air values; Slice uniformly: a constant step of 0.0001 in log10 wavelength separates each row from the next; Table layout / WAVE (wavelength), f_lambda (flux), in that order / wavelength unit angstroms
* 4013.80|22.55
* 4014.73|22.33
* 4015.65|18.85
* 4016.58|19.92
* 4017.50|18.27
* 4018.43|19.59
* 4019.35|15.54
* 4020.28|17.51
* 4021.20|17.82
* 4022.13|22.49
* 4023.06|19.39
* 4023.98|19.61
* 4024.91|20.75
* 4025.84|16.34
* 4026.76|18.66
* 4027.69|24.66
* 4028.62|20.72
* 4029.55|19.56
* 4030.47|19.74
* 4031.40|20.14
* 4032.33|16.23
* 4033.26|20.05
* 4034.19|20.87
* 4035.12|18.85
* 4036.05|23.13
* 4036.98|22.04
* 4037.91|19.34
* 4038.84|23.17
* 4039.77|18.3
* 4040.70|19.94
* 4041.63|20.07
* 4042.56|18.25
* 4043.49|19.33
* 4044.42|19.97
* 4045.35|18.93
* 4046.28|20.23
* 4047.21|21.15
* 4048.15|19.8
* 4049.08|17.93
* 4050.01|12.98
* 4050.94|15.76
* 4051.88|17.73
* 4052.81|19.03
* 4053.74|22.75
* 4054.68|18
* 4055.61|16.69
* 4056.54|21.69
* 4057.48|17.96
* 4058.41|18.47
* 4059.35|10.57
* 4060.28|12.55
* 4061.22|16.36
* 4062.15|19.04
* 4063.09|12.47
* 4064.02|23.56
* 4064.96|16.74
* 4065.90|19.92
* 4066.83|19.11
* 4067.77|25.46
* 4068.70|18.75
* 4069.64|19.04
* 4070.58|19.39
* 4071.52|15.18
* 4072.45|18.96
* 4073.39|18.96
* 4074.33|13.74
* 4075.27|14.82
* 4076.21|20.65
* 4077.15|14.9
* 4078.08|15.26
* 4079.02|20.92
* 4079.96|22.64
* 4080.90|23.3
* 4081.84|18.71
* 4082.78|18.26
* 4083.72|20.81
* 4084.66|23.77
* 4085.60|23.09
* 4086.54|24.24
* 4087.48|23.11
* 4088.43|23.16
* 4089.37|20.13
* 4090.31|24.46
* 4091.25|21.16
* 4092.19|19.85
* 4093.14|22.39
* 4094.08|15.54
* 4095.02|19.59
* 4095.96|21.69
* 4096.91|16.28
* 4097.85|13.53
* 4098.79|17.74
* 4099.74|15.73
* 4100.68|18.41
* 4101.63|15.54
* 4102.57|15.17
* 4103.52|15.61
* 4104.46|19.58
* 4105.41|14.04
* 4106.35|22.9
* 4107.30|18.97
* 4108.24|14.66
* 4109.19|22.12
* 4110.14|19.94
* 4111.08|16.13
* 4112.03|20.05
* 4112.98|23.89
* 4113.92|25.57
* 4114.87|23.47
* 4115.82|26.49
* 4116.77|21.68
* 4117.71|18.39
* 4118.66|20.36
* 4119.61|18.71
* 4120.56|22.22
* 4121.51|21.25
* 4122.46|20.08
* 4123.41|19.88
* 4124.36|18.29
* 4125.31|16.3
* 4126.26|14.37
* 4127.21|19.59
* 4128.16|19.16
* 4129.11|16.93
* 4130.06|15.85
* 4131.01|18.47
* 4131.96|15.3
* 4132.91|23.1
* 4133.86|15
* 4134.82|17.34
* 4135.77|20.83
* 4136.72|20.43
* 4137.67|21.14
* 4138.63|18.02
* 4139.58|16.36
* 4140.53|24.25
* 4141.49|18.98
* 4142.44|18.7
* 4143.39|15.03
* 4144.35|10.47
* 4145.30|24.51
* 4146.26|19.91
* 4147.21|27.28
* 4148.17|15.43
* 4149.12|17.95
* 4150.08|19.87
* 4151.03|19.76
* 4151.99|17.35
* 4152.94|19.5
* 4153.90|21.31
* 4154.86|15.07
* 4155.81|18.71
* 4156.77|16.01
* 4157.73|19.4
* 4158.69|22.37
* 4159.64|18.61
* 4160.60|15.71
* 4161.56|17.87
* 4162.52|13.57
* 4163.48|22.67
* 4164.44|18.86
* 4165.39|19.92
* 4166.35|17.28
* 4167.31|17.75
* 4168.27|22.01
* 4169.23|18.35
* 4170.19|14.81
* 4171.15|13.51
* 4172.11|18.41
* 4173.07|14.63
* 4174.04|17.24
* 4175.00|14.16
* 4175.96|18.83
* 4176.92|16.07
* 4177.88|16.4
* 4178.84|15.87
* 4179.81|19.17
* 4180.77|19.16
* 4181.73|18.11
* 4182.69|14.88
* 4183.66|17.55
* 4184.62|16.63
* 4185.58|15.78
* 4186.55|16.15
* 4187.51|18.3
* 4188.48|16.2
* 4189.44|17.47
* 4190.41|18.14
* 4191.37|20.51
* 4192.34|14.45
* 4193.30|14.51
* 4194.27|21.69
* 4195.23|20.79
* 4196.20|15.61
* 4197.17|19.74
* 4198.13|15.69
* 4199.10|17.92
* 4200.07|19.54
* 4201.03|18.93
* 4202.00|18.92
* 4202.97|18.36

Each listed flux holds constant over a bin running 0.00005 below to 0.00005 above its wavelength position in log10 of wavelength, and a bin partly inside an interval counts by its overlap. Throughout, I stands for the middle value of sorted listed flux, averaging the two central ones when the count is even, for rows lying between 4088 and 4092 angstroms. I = 22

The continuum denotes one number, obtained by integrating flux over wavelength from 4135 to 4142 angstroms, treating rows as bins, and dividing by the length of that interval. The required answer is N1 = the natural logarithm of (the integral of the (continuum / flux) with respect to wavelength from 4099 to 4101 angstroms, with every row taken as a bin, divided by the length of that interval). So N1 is 0.16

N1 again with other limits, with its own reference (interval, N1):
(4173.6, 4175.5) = 0.25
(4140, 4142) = -0.06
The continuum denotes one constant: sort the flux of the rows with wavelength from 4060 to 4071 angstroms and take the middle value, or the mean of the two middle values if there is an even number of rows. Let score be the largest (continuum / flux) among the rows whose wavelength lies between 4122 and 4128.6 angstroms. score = 1.32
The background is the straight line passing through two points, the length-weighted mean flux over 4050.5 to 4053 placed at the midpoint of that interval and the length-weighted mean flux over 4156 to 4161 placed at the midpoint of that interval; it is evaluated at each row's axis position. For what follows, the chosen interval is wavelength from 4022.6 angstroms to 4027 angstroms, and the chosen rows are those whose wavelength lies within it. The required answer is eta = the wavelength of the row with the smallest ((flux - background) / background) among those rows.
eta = 4025.84 angstroms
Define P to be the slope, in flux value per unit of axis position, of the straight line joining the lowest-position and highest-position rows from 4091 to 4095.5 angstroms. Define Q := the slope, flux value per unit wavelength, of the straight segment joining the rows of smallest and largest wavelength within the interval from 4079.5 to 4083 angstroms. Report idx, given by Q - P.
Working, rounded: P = -0.4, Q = -1.6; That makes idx -1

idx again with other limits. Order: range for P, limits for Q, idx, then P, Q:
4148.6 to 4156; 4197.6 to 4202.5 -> 1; 0.1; 0.8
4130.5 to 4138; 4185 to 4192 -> 0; 0.4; 0.8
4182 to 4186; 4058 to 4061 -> -3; 0.3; -3.2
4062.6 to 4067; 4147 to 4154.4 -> -3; 1.8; -0.9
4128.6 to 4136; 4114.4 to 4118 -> -2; 0.6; -1.8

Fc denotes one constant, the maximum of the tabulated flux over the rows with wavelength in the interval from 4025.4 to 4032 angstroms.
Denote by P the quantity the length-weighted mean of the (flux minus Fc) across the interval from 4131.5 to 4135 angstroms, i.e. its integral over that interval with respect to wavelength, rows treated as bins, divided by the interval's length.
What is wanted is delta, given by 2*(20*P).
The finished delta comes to -277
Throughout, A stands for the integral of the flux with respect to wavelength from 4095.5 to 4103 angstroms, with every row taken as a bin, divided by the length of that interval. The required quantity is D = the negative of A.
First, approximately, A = 16.8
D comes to -16.8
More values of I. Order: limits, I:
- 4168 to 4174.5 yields 17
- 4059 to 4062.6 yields 14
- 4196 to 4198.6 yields 16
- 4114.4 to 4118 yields 23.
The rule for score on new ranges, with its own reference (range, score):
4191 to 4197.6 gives 1.32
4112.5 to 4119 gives 1.04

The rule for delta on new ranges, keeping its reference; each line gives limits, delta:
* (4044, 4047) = -194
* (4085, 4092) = -80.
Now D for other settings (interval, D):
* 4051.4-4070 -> -18.3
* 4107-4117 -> -21.2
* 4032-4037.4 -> -20.3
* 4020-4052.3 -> -19.5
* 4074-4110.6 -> -19.2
